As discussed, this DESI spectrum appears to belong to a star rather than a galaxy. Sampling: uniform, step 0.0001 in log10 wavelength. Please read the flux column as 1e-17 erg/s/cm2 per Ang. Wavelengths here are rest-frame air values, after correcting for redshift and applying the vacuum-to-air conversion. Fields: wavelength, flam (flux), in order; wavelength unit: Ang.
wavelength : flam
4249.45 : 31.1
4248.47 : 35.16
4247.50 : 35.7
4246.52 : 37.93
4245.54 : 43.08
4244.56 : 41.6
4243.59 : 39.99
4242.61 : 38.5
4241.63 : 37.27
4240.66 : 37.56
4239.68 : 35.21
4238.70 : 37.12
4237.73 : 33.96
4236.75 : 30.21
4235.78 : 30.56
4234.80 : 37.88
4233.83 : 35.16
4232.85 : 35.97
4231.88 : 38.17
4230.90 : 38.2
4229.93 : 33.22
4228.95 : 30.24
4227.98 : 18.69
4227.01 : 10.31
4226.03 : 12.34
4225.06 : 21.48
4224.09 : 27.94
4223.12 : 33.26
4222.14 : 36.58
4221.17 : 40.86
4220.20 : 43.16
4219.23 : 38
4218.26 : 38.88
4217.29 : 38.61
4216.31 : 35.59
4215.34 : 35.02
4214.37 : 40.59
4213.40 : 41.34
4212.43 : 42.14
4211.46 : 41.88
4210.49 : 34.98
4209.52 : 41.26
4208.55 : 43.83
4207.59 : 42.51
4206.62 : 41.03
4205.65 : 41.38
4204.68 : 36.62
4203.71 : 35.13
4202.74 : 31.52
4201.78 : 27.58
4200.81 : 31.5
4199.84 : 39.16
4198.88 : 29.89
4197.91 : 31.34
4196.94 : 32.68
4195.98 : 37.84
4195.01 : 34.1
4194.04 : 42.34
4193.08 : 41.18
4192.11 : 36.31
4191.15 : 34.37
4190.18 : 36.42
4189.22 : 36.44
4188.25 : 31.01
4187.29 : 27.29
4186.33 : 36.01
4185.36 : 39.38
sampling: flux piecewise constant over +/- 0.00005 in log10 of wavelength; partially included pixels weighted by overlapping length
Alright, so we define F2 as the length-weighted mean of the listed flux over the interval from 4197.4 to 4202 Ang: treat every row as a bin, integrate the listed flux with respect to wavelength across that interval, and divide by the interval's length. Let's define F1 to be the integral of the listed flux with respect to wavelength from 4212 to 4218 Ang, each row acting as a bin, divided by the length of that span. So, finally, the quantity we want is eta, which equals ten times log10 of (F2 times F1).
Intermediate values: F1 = 38.8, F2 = 32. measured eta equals 31.0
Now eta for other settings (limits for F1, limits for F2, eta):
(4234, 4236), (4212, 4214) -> 31.6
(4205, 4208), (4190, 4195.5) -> 31.9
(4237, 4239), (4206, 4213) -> 31.6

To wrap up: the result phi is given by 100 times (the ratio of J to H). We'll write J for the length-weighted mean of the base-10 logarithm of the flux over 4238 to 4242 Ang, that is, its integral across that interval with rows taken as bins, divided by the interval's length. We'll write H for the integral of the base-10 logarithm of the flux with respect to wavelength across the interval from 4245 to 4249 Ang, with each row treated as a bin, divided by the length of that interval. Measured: 99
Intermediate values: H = 1.58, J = 1.57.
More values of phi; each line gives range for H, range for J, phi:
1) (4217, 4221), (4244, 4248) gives 100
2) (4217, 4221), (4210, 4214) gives 100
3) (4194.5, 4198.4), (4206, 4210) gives 106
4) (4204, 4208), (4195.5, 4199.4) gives 95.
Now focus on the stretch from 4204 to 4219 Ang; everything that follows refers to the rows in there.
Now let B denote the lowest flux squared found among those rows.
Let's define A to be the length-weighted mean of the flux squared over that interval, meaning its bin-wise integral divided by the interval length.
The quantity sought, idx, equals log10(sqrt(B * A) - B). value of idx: 2.22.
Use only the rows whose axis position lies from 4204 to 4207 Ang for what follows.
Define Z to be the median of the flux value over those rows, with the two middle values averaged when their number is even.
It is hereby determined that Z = 41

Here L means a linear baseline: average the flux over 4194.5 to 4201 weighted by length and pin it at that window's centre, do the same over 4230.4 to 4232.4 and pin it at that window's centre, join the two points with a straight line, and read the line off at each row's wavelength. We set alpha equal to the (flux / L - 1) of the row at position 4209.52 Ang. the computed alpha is 0.17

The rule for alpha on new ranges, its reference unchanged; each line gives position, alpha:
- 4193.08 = 0.24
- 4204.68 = 0.05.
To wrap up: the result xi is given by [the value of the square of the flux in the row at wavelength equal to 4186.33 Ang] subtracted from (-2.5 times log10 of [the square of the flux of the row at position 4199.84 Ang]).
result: -1305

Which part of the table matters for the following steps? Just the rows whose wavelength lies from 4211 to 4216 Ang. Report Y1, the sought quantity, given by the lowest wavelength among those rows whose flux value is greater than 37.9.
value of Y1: 4211.46 Ang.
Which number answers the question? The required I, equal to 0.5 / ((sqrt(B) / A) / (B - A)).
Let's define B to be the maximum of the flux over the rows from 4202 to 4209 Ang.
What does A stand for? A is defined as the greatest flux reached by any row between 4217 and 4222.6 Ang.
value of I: 2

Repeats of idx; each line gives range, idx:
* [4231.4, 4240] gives 2.16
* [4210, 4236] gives 2.40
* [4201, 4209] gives 2.44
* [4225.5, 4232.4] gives 2.26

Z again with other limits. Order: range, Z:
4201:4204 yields 32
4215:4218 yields 36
